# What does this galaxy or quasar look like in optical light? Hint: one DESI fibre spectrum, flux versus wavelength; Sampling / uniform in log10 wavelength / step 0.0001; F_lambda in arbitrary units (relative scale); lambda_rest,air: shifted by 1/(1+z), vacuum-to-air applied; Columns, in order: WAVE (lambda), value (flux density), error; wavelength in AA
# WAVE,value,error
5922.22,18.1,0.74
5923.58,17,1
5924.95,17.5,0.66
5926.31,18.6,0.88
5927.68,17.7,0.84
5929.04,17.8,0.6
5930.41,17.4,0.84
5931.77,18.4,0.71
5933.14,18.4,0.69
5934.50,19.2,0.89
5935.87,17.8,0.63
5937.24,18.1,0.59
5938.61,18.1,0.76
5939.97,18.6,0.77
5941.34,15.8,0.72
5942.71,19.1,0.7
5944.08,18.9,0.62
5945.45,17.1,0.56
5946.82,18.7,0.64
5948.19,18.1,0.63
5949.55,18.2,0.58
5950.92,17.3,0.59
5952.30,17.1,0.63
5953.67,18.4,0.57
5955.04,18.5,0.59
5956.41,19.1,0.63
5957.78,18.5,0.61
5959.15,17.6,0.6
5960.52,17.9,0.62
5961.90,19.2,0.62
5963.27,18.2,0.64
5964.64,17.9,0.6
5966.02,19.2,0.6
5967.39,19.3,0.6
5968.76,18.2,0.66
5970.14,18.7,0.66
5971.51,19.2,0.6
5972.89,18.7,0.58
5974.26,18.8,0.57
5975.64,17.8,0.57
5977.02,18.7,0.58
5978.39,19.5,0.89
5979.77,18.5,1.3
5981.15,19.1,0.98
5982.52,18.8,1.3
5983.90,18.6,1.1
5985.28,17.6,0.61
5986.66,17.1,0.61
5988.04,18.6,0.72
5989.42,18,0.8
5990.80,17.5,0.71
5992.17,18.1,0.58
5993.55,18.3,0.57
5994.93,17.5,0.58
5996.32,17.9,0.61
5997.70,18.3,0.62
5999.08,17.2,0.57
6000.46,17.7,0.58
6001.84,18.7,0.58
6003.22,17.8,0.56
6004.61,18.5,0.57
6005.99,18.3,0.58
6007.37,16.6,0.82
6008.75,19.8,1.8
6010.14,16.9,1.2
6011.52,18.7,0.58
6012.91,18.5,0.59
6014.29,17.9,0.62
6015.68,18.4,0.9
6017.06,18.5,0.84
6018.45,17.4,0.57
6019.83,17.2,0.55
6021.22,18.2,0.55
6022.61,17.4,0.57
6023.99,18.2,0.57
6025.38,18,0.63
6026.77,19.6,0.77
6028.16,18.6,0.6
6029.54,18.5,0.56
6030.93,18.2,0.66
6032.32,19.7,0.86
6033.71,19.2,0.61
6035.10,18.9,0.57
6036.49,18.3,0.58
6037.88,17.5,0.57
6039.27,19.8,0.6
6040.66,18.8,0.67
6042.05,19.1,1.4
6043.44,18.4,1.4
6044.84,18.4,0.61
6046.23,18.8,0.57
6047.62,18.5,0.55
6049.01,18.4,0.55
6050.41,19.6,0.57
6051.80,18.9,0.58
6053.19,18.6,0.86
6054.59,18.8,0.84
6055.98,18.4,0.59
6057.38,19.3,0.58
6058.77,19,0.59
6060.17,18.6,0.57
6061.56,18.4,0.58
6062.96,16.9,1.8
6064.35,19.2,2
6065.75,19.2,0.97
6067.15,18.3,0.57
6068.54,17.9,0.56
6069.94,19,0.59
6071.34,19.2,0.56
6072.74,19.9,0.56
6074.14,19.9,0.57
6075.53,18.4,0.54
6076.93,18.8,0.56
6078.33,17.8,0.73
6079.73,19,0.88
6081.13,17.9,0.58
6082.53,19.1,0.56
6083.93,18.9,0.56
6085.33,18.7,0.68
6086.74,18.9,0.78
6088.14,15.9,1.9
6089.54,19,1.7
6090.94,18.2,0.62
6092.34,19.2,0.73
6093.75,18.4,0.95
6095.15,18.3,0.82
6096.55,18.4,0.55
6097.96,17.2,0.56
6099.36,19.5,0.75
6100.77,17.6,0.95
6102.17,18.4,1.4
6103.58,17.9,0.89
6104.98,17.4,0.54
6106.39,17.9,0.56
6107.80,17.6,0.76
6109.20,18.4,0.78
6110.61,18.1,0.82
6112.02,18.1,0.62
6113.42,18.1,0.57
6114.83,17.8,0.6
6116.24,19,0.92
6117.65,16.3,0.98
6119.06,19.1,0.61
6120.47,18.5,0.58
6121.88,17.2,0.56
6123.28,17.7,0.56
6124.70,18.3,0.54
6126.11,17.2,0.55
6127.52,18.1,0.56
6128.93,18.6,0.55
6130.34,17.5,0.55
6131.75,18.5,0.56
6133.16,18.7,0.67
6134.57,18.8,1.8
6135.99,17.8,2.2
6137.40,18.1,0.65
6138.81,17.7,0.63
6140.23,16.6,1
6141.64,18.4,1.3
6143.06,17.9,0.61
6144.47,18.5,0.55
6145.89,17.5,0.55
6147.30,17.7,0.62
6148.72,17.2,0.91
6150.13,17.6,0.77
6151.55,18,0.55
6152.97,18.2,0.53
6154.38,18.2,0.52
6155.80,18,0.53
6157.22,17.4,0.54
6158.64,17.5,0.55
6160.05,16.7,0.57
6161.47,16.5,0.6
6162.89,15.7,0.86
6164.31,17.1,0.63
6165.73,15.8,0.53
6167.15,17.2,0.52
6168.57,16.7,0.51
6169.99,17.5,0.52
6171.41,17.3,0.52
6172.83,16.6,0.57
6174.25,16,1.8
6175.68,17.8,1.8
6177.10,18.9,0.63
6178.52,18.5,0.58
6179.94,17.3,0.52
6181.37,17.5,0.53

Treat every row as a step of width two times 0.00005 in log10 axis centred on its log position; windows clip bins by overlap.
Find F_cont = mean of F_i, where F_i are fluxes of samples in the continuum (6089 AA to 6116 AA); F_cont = 18.2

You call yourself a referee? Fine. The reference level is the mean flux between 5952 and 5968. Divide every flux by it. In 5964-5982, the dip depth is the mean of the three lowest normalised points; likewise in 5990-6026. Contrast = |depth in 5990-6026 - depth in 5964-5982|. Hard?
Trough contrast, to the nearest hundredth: 0.06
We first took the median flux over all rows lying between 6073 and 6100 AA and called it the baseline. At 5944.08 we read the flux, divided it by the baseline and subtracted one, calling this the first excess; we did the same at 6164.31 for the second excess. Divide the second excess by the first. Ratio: -8.0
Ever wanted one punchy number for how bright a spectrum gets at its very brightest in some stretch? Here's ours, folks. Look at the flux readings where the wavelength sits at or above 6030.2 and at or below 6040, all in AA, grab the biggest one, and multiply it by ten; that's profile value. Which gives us 198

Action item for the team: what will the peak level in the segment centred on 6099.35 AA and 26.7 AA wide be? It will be 19.5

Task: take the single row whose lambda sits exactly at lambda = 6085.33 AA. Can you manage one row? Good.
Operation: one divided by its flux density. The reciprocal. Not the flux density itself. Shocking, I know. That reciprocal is 0.053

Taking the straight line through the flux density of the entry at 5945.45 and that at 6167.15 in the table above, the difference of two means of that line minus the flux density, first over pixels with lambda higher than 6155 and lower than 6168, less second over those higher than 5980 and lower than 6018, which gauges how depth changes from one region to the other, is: 1.3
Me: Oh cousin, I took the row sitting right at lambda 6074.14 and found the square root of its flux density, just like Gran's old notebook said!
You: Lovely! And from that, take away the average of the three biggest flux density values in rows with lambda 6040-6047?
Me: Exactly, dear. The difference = -14.4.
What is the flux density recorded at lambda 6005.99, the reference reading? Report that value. 18.3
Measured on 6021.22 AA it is 18.2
